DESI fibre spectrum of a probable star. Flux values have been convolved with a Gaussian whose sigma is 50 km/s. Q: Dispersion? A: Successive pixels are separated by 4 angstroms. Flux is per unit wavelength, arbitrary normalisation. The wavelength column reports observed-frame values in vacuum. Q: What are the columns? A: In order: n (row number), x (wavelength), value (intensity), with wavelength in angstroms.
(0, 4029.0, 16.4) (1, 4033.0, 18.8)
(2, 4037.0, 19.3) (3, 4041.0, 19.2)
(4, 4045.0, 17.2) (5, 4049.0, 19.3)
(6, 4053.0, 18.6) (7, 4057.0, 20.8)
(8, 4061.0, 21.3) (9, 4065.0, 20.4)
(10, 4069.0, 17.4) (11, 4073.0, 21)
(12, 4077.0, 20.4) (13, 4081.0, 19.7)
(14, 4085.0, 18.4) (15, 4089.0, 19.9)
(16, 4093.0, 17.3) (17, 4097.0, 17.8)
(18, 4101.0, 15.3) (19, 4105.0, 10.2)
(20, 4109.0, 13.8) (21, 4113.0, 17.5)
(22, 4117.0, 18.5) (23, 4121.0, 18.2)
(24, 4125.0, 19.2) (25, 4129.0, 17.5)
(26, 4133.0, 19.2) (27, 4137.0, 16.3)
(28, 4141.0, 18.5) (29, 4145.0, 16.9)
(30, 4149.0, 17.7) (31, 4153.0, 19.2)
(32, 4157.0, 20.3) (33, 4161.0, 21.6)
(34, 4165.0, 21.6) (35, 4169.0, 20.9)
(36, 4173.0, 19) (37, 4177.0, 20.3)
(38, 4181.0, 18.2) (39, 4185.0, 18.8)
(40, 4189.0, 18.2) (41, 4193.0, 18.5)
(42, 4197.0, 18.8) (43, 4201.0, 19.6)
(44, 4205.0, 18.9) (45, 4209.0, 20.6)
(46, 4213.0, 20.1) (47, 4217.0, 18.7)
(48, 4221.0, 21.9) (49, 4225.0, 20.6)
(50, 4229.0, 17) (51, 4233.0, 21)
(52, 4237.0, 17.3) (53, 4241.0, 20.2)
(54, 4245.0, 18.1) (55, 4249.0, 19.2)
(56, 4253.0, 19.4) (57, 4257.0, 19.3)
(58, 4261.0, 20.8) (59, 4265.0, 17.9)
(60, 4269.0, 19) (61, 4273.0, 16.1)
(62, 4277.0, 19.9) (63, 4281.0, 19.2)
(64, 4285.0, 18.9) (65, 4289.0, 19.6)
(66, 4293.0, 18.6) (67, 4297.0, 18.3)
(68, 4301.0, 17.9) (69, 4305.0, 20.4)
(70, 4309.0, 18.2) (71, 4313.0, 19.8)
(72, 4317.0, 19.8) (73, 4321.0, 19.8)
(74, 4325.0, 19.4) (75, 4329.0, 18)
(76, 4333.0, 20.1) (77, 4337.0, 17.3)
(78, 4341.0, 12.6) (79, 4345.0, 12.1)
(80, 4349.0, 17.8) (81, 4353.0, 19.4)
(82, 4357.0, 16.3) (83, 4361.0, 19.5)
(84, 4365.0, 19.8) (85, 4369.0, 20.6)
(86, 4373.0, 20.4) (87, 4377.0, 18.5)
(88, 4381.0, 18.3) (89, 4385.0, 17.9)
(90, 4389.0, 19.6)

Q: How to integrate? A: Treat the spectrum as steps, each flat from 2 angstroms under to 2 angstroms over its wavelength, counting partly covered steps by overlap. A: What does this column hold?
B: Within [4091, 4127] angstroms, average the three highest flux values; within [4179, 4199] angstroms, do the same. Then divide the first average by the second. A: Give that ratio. 1.00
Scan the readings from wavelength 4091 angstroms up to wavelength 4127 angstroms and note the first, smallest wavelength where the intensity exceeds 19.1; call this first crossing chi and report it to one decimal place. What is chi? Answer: 4125.0 angstroms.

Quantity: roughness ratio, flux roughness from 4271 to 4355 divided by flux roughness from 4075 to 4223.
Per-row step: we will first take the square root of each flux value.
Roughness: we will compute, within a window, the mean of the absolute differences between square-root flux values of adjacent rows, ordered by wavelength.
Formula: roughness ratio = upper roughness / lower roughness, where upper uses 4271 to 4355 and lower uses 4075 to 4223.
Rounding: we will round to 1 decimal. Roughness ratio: 1.1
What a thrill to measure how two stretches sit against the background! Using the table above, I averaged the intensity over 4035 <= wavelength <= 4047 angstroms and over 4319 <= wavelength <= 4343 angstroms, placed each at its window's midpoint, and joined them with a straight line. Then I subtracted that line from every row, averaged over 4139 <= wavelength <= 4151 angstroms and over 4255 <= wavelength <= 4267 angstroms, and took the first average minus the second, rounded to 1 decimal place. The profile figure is -1.9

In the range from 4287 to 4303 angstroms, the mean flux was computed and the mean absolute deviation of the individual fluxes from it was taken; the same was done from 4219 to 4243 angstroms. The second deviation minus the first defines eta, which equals 1.2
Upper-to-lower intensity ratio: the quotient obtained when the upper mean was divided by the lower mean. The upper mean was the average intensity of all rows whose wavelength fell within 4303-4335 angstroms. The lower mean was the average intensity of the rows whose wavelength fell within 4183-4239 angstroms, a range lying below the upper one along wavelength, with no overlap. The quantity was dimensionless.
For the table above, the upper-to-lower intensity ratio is 1.01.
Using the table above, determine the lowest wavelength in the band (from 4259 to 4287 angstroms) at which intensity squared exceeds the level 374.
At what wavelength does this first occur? 4261.0 angstroms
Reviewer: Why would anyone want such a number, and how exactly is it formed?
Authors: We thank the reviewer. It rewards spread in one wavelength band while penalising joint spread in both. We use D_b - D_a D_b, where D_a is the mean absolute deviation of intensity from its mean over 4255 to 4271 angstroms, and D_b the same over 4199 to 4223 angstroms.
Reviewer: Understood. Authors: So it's 0.18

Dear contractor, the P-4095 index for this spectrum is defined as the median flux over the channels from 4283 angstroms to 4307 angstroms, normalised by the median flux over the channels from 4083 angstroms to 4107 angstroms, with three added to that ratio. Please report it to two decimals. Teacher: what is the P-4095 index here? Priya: 4.07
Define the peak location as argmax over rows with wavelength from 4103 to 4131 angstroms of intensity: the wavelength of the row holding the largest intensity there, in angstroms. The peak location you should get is 4125.0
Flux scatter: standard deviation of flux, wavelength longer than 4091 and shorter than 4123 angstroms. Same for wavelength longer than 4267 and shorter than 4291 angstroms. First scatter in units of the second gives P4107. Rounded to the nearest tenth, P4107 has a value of 2.1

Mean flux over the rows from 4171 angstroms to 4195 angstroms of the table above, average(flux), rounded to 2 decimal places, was 18.83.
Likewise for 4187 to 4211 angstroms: 19.10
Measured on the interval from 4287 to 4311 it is 18.83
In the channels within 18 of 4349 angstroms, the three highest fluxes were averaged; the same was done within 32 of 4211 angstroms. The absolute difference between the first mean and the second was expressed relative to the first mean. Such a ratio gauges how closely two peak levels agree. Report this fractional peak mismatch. 0.07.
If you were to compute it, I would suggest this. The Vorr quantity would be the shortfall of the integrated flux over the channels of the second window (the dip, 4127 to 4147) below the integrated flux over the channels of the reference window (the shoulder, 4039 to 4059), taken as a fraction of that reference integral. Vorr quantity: 0.070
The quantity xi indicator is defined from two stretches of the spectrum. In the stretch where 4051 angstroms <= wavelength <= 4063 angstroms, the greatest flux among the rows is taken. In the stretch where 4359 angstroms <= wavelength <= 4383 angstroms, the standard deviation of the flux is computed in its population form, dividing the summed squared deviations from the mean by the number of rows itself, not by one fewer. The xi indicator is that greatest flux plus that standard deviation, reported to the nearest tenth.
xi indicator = 22.2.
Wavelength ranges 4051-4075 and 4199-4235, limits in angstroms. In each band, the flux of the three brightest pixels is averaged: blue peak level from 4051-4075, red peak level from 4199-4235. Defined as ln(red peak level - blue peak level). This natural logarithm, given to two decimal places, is -2.01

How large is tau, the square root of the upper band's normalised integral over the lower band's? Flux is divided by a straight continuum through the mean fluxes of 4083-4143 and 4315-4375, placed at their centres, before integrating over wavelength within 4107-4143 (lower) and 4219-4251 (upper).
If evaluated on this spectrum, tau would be 1.0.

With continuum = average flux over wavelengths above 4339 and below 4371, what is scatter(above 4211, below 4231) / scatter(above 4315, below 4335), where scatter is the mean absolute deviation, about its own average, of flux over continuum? 2.51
